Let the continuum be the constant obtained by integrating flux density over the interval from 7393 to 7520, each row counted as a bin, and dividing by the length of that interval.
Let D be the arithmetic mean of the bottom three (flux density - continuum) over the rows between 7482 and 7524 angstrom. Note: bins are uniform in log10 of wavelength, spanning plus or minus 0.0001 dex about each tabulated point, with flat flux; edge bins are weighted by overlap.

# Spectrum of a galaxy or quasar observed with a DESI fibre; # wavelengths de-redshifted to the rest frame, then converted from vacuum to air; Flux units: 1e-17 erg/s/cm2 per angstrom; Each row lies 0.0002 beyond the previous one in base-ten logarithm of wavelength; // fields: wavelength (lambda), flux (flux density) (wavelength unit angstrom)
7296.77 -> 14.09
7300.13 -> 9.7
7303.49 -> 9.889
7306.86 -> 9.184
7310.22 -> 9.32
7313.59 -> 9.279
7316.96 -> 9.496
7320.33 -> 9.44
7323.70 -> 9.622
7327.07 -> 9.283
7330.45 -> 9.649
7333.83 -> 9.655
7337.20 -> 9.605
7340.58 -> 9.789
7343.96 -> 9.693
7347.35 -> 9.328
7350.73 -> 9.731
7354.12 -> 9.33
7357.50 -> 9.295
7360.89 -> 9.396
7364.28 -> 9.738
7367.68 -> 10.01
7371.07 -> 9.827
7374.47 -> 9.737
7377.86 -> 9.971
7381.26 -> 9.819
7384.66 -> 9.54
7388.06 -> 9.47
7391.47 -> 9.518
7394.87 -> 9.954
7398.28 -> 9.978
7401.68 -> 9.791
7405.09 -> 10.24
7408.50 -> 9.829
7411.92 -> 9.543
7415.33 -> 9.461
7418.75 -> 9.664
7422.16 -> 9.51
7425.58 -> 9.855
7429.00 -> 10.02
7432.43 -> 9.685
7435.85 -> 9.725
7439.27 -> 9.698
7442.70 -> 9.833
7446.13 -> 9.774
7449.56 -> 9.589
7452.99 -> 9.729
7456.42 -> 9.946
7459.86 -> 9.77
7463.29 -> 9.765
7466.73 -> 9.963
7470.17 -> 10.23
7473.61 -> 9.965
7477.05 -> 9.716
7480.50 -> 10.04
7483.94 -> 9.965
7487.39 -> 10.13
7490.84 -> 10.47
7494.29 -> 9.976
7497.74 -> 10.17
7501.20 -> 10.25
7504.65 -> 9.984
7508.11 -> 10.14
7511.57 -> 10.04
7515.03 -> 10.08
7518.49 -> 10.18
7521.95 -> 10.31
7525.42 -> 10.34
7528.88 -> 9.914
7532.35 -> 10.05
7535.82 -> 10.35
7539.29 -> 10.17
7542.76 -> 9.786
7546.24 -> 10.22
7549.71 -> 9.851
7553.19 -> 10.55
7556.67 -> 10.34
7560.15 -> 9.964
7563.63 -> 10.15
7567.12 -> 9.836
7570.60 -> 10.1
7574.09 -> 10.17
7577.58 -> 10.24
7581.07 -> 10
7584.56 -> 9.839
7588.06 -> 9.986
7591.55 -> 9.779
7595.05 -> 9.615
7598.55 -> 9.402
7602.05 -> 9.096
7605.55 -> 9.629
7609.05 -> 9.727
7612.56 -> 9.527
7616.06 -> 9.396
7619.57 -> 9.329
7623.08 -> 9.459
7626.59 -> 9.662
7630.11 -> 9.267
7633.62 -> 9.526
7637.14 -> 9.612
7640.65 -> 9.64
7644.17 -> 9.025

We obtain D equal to 0.07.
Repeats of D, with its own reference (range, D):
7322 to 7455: -0.61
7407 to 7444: -0.40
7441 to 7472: -0.22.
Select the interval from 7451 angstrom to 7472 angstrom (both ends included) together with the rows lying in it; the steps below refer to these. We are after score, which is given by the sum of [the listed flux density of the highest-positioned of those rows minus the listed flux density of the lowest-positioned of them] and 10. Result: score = 10.5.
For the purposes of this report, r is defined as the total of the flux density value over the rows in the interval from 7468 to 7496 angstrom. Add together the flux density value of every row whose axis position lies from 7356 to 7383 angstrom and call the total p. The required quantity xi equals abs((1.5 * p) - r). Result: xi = 36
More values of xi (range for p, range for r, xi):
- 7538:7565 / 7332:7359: 45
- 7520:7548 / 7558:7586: 41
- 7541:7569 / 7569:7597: 41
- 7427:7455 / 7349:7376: 40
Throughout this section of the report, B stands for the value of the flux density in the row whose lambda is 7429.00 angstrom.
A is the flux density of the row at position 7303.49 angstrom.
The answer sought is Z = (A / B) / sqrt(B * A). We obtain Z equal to 0.099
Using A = 9.889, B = 10.02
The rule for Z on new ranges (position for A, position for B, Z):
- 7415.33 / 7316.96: 0.105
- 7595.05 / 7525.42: 0.093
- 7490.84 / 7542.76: 0.106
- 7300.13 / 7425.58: 0.101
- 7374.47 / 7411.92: 0.106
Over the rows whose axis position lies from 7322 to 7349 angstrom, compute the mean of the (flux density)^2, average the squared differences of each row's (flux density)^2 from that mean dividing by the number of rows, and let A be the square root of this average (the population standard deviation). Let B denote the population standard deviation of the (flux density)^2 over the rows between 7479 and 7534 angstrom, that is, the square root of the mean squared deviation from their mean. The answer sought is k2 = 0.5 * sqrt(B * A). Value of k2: 1.5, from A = 3.2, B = 3.03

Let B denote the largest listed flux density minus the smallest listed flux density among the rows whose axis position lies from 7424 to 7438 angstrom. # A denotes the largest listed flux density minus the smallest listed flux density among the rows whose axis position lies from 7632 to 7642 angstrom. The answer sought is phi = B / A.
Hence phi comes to 2.9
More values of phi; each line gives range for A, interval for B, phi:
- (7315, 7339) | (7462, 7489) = 1.4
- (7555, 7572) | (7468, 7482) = 1.0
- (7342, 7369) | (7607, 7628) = 0.6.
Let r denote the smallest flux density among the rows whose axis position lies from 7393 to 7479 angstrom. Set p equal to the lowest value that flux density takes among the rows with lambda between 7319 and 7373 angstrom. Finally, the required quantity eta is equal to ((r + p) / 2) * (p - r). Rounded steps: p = 9.283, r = 9.461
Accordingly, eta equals -2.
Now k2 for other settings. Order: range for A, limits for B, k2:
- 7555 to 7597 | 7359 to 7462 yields 2.0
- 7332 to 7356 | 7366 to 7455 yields 1.8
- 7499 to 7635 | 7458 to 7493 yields 2.7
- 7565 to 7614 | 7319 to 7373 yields 2.4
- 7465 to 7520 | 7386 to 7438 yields 1.9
